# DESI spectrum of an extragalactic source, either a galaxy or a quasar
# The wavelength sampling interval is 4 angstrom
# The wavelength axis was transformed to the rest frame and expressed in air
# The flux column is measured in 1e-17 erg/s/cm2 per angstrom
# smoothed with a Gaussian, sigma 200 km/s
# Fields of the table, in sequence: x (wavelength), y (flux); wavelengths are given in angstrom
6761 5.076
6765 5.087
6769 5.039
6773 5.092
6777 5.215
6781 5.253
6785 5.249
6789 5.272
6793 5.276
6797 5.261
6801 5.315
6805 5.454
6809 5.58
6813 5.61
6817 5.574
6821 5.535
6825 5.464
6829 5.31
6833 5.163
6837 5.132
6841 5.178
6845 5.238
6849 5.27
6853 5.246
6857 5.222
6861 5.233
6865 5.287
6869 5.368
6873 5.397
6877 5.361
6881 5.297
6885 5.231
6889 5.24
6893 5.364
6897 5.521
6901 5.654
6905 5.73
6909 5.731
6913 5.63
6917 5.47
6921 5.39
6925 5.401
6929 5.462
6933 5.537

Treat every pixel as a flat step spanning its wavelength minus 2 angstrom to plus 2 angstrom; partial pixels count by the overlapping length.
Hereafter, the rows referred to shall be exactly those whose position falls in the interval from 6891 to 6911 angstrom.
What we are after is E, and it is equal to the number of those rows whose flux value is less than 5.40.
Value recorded 1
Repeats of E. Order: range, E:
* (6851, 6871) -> 5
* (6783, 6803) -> 5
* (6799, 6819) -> 1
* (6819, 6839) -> 3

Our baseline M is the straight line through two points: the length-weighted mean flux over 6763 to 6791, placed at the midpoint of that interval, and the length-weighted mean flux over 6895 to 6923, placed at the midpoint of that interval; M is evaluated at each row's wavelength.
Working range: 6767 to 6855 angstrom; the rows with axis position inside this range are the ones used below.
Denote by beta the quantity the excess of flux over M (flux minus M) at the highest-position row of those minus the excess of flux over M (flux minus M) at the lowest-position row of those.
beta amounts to -0.06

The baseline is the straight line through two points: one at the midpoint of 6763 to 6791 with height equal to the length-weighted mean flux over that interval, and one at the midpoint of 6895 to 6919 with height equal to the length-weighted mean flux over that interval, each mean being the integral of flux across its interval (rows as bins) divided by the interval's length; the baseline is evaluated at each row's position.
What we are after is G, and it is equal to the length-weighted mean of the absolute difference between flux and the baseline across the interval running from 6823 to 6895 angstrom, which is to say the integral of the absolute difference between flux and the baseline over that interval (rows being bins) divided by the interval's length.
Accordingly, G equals 0.193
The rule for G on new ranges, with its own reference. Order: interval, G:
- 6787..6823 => 0.161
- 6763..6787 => 0.062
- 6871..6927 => 0.175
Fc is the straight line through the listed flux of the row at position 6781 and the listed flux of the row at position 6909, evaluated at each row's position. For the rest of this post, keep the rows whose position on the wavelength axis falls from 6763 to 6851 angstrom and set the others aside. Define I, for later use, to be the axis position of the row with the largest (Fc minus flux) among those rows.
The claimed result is 6837 angstrom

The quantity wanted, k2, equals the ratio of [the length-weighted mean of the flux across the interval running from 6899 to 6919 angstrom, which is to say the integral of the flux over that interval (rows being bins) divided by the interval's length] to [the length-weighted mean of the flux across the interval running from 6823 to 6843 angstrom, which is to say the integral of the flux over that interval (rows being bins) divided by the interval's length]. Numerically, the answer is 1.075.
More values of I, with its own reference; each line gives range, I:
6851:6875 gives 6861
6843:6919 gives 6889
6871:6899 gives 6889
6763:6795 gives 6769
